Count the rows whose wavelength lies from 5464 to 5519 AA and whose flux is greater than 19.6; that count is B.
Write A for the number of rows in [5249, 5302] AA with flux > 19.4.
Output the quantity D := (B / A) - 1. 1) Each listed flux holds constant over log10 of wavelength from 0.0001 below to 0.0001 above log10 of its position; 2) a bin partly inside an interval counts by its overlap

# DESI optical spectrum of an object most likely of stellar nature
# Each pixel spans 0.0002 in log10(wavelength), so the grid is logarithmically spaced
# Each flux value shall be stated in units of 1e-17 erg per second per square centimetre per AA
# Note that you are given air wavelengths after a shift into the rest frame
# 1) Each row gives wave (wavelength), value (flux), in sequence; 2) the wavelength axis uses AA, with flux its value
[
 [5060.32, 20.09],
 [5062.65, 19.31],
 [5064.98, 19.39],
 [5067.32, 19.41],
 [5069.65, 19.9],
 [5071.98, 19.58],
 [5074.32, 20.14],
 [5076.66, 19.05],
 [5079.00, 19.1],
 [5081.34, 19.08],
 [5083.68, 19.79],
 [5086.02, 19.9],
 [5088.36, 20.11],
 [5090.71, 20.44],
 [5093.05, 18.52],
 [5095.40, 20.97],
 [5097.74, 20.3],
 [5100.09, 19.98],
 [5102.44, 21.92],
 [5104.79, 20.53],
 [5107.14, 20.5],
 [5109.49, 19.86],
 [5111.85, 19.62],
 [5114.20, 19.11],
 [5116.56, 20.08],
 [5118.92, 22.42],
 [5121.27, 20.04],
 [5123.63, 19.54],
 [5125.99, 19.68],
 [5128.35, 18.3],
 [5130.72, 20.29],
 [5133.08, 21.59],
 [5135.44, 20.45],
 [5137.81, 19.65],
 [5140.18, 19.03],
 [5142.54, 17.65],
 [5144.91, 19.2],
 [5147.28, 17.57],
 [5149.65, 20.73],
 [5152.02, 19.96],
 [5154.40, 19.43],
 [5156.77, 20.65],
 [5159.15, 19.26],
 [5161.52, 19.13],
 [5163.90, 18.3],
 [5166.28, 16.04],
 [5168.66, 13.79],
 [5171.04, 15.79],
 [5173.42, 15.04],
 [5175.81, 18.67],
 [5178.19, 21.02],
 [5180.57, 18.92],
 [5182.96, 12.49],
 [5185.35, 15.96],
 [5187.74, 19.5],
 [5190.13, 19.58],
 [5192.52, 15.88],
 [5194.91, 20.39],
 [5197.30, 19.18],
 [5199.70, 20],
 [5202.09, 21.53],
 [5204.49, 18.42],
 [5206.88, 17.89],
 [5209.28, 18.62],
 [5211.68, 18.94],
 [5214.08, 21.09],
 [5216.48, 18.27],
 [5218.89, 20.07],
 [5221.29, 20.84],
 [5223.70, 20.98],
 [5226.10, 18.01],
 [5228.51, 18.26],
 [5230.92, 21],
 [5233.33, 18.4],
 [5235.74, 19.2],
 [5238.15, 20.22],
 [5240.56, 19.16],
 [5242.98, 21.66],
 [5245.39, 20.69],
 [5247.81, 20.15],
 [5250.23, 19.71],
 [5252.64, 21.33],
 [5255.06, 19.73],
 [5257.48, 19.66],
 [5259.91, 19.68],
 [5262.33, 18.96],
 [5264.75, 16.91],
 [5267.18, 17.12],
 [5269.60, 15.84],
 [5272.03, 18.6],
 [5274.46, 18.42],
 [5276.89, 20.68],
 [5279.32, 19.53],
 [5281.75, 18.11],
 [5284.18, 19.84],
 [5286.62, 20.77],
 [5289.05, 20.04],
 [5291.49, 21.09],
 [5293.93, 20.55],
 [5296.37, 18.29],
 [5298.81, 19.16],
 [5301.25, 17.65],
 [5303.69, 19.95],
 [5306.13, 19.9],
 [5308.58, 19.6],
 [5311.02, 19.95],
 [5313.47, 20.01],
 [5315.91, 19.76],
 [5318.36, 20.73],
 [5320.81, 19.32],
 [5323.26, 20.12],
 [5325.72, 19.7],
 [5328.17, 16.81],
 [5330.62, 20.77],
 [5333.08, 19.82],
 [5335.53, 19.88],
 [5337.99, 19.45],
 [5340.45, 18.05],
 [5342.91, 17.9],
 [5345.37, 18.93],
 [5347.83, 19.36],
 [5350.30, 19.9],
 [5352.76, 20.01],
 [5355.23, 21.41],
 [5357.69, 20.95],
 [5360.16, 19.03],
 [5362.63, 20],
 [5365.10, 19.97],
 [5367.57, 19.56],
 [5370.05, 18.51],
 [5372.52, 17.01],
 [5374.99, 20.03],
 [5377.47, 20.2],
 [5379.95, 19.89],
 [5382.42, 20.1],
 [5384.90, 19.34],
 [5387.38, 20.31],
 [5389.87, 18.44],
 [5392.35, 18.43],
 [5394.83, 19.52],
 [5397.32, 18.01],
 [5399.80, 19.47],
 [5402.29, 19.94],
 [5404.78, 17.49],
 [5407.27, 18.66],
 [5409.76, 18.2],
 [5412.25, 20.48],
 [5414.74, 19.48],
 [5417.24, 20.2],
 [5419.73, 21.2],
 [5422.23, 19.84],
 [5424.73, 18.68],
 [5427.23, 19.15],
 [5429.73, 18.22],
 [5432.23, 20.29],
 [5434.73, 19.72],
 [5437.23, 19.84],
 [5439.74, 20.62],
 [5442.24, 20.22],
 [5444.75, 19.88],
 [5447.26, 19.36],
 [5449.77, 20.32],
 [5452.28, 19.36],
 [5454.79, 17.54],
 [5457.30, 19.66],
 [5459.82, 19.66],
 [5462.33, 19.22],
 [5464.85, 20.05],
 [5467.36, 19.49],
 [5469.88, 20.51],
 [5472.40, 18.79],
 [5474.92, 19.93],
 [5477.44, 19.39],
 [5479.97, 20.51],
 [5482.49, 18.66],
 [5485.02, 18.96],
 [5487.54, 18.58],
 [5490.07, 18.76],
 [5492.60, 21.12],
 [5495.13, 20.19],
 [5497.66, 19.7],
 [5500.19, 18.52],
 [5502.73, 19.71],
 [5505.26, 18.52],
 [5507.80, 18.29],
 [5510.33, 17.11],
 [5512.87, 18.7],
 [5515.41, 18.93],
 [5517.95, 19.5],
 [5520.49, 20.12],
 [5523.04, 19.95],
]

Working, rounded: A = 12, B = 8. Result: -0.33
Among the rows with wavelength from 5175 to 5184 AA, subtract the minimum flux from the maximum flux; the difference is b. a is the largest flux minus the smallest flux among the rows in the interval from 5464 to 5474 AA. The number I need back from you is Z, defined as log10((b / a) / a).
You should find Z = 0.46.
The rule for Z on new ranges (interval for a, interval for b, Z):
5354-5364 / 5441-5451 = -0.77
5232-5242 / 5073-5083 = -0.48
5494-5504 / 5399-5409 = -0.06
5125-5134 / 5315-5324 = -0.89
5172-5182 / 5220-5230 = -1.08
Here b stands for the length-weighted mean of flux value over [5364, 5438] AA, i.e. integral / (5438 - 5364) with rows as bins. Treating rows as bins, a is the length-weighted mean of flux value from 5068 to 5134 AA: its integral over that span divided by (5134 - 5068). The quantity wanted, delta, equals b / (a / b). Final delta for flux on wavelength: 18.7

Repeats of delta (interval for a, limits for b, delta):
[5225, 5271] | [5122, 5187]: 17.7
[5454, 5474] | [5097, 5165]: 20.2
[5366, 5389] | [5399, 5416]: 18.8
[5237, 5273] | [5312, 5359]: 20.0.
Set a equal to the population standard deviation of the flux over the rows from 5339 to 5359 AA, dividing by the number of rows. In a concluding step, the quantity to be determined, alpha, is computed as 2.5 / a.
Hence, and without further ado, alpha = 2.1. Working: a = 1.2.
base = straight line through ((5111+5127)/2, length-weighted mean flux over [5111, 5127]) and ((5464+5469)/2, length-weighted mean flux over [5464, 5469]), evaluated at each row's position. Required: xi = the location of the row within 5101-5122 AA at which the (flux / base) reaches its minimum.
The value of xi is 5114.20 AA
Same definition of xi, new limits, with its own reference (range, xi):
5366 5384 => 5372.52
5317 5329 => 5328.17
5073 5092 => 5076.66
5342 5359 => 5342.91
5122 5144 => 5142.54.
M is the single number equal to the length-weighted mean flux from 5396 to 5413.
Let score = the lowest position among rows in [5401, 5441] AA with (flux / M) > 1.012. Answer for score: 5402.29 AA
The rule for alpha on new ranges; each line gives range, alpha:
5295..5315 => 3.0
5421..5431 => 4.2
